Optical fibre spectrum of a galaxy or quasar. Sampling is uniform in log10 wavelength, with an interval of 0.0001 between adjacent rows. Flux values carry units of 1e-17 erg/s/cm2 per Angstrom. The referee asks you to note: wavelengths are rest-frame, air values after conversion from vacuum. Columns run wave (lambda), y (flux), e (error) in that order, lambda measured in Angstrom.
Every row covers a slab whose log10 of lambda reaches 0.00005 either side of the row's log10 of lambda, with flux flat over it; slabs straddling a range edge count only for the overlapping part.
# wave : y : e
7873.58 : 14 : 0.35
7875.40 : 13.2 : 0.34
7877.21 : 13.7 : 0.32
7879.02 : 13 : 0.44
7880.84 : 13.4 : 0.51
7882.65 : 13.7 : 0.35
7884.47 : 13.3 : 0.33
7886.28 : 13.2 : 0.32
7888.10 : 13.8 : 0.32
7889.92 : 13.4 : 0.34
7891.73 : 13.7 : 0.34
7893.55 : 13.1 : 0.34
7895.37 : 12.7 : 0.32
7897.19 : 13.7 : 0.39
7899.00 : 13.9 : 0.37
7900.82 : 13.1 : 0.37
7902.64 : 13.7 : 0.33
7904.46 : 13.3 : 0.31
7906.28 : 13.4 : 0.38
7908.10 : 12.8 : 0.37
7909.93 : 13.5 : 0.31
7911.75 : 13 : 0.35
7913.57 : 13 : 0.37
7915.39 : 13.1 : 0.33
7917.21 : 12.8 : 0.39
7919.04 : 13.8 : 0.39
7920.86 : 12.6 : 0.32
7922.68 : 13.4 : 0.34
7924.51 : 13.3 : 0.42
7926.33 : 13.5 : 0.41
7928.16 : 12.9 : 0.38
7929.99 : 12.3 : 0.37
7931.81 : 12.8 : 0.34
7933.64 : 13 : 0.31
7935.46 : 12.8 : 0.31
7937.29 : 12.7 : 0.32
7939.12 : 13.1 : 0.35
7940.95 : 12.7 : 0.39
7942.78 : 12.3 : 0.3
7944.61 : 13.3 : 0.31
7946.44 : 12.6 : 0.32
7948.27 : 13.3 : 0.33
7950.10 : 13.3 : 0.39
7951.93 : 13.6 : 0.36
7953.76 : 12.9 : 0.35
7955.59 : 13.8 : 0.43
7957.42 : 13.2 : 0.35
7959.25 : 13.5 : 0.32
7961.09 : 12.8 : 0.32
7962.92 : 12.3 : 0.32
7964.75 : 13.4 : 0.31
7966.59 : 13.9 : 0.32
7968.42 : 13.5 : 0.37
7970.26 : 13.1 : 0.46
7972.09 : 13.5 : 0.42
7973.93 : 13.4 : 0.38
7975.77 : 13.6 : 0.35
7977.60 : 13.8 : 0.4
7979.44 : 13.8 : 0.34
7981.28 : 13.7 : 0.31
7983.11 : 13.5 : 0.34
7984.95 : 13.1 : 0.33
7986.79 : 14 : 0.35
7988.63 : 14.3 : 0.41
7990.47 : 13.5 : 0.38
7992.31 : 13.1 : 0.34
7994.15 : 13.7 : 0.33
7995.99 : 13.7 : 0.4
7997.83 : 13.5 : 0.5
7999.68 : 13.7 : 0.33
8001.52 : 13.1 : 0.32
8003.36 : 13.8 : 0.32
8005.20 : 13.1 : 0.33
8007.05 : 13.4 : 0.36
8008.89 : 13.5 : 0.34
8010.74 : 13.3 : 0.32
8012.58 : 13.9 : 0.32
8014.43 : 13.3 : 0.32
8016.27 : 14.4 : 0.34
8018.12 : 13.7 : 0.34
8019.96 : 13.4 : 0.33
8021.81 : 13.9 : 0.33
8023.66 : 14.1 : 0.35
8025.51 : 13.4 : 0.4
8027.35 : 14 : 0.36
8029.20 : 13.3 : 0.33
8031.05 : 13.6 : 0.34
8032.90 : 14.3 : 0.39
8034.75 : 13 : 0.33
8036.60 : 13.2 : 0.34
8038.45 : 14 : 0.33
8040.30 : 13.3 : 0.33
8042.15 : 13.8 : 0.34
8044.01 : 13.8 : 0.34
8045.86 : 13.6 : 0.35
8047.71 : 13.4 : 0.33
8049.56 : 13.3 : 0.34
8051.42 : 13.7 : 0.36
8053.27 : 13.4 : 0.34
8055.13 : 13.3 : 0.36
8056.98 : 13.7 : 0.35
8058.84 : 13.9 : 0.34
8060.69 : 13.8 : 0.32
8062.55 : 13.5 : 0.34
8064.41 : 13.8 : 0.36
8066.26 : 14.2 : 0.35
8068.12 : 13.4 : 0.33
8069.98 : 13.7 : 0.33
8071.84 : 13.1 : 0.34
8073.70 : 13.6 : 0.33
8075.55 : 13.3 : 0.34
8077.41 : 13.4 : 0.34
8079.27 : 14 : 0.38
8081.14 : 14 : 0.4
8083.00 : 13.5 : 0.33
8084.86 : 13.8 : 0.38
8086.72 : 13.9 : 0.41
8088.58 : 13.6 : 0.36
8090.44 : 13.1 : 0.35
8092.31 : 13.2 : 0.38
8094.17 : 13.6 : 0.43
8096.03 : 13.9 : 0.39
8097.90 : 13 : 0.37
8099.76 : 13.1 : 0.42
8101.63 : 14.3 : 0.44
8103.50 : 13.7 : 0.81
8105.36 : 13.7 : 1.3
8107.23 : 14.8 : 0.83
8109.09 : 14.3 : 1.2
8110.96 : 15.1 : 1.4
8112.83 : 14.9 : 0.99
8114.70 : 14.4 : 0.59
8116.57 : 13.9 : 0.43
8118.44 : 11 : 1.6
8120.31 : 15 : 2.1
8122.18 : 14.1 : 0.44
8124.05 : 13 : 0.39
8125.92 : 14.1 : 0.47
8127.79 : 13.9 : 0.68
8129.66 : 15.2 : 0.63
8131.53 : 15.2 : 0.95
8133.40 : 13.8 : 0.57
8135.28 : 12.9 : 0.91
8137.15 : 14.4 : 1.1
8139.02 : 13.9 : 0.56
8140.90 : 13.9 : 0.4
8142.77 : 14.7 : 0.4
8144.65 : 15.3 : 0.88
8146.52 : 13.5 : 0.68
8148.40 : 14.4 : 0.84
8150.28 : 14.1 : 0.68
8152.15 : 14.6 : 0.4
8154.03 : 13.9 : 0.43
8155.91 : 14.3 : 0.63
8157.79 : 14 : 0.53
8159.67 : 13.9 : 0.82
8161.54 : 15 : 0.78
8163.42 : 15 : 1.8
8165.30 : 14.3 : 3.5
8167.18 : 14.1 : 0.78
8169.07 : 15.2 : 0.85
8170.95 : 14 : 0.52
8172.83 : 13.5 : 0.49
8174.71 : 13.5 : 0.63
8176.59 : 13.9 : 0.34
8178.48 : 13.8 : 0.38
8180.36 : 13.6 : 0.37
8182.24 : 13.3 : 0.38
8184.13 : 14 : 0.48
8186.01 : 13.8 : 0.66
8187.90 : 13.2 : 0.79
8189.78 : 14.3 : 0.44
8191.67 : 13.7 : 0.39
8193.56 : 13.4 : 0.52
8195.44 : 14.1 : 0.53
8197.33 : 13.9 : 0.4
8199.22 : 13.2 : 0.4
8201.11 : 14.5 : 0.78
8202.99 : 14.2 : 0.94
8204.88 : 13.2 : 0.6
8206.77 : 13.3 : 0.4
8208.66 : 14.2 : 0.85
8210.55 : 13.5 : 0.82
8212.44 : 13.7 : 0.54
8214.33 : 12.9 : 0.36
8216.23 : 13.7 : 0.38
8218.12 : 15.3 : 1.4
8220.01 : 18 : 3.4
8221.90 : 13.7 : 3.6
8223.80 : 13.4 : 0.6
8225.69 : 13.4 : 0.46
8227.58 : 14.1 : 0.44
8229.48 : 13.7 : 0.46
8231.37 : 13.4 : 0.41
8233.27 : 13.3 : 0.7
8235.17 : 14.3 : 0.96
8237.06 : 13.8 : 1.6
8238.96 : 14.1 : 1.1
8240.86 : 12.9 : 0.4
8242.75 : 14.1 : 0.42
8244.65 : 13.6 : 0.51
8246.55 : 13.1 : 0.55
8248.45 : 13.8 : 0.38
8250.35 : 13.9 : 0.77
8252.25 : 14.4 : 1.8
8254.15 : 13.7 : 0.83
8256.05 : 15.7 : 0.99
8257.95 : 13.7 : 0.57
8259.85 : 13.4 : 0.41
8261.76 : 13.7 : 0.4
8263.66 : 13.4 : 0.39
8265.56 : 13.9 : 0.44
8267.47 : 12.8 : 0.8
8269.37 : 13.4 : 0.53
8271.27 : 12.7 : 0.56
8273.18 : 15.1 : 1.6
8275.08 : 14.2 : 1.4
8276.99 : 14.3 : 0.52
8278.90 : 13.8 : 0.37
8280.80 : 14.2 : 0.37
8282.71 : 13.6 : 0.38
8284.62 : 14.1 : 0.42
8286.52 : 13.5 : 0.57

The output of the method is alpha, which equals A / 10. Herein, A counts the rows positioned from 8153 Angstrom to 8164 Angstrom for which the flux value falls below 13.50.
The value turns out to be 0.00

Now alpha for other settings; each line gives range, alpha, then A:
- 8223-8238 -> 0.40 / 4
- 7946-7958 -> 0.50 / 5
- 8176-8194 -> 0.30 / 3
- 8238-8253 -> 0.20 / 2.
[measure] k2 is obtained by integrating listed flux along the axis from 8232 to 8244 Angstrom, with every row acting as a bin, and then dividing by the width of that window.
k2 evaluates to 13.73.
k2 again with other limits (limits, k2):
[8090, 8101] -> 13.35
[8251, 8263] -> 14.08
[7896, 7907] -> 13.50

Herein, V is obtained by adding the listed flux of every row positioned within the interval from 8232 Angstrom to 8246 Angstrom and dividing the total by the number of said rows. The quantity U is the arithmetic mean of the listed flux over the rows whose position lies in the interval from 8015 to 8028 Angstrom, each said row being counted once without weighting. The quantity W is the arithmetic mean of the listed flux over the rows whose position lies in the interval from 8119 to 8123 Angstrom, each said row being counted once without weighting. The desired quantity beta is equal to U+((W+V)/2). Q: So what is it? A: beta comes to 28.0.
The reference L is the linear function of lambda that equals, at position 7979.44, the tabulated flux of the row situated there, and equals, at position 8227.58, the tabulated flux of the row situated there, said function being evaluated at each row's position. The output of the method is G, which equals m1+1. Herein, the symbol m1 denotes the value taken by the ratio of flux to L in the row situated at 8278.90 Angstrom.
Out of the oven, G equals 1.974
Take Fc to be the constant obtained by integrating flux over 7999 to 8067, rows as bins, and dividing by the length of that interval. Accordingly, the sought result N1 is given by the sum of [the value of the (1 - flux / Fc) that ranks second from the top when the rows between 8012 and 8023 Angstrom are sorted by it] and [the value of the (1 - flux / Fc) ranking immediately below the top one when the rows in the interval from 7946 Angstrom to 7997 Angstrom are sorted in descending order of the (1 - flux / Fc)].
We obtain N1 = 0.091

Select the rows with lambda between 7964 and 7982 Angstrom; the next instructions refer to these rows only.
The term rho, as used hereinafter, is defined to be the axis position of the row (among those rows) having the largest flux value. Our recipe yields 7966.59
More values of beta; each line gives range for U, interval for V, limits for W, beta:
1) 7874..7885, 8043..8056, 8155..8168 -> 27.3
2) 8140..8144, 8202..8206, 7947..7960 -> 27.8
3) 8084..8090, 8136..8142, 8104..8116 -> 28.1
